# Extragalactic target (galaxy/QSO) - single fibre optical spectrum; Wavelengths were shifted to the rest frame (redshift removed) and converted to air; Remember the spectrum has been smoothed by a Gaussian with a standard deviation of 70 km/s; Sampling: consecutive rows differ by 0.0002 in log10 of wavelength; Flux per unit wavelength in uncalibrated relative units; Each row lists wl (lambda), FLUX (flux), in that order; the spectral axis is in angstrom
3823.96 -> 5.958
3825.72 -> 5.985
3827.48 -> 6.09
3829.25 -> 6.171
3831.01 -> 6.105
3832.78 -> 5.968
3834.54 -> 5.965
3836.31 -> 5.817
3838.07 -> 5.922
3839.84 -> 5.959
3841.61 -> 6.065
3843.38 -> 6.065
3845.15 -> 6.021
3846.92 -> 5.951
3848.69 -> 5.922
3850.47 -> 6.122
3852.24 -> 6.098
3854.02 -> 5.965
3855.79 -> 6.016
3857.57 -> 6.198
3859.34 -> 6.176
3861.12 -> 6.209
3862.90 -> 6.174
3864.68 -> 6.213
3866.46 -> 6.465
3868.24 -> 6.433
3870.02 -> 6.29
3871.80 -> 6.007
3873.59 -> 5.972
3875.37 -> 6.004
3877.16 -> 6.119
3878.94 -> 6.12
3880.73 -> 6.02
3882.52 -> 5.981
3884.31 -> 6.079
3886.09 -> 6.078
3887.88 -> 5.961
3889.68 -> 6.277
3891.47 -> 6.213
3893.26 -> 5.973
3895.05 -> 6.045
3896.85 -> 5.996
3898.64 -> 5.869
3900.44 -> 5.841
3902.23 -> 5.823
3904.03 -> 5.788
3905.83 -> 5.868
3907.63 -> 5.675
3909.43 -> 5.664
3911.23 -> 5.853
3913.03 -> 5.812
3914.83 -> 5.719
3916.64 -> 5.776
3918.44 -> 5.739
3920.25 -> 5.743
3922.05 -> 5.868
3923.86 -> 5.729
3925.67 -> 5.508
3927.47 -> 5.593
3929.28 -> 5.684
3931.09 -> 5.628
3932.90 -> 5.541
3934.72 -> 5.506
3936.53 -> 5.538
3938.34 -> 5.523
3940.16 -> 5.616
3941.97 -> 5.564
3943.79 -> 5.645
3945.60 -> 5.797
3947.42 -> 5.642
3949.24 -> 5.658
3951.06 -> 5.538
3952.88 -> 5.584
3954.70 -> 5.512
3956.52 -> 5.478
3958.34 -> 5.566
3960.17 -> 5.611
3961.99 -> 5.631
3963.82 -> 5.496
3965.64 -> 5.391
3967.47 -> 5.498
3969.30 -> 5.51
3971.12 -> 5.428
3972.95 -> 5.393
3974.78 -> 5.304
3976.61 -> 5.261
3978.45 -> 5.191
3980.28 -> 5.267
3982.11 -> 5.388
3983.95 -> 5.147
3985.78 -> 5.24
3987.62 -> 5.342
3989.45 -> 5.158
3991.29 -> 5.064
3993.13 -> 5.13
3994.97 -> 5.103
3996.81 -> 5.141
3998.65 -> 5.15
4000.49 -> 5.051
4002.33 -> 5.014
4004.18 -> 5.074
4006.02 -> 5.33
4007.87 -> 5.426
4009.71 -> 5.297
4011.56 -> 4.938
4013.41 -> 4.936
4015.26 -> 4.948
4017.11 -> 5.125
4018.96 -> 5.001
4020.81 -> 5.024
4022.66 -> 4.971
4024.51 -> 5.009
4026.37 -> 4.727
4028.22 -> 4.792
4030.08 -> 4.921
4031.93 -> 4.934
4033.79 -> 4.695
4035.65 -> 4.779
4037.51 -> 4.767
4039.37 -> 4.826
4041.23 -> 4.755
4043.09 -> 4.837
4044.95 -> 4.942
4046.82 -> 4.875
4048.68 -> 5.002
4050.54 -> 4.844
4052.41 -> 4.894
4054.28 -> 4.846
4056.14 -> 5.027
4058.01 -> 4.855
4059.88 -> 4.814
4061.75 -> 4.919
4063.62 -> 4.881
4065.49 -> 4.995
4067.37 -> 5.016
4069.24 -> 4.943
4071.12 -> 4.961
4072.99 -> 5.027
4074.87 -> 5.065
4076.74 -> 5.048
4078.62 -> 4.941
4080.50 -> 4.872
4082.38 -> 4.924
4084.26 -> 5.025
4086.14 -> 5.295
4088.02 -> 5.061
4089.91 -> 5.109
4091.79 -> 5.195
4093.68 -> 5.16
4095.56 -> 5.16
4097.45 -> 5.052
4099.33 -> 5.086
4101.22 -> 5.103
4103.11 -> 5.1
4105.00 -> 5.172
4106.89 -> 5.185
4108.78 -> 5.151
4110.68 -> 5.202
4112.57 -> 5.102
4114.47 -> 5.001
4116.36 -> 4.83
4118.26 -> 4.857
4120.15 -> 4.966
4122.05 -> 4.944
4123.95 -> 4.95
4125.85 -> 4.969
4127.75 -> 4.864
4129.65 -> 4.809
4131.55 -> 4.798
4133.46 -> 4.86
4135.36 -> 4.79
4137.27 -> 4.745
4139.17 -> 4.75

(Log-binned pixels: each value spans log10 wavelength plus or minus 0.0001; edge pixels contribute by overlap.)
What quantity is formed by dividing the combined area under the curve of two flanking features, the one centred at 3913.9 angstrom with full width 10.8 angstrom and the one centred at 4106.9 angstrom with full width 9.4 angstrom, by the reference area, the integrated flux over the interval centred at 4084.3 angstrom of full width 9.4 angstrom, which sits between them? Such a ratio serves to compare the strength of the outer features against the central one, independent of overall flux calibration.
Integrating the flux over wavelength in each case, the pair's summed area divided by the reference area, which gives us 2.3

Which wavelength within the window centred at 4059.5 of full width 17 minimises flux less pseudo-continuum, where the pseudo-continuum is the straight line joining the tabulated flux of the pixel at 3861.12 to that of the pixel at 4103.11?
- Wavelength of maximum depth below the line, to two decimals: 4059.88 angstrom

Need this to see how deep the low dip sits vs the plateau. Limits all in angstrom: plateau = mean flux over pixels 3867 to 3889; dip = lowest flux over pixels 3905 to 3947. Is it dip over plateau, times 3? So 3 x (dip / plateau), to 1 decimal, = 2.7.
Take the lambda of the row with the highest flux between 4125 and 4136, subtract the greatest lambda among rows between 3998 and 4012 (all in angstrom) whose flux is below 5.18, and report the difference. 114.3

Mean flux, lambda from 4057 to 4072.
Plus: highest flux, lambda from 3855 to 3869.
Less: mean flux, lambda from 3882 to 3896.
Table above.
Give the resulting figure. 5.31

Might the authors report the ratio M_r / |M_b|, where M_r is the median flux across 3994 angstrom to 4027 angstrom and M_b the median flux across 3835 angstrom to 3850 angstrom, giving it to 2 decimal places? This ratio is 0.85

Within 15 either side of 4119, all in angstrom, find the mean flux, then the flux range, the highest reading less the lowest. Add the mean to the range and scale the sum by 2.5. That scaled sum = 13.5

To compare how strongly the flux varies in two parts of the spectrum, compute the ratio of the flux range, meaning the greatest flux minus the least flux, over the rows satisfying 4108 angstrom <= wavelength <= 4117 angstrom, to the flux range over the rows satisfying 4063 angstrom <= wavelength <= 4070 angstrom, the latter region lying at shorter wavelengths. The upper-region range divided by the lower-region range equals 2.76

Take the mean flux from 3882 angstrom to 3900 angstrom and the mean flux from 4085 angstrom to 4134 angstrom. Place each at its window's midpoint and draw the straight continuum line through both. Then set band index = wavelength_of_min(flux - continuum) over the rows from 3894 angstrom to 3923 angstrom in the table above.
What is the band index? 3909.43 angstrom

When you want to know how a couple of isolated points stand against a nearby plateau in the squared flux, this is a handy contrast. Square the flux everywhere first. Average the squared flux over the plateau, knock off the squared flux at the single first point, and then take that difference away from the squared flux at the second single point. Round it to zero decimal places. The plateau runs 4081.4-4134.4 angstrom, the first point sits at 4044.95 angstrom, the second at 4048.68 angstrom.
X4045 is 24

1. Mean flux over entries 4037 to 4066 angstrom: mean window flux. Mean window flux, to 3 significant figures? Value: 4.88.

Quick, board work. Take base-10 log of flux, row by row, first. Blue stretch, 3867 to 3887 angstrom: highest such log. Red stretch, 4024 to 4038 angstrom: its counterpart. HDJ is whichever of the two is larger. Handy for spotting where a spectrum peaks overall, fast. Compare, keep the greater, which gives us 0.81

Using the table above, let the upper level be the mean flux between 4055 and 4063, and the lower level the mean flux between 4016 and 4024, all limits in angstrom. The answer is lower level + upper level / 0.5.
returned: 14.8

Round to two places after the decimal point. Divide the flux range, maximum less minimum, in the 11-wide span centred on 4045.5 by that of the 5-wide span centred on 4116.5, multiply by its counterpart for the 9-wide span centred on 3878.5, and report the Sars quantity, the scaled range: 0.20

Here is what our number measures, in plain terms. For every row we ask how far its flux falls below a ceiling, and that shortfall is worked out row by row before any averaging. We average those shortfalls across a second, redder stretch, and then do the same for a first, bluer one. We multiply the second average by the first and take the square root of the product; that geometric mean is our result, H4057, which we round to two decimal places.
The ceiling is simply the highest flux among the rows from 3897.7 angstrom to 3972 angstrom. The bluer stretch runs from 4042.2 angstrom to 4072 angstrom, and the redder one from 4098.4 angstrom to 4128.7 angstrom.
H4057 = 0.89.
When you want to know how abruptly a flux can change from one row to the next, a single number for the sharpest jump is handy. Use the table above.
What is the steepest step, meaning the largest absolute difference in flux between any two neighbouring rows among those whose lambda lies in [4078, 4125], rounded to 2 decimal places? 0.27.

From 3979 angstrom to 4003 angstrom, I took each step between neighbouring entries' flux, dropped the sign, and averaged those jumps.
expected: 0.093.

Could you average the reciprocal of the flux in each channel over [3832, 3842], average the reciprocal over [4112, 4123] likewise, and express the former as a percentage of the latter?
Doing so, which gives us 83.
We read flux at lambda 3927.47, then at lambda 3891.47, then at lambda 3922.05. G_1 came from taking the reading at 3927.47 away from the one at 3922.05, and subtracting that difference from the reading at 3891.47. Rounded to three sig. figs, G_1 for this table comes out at 5.94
